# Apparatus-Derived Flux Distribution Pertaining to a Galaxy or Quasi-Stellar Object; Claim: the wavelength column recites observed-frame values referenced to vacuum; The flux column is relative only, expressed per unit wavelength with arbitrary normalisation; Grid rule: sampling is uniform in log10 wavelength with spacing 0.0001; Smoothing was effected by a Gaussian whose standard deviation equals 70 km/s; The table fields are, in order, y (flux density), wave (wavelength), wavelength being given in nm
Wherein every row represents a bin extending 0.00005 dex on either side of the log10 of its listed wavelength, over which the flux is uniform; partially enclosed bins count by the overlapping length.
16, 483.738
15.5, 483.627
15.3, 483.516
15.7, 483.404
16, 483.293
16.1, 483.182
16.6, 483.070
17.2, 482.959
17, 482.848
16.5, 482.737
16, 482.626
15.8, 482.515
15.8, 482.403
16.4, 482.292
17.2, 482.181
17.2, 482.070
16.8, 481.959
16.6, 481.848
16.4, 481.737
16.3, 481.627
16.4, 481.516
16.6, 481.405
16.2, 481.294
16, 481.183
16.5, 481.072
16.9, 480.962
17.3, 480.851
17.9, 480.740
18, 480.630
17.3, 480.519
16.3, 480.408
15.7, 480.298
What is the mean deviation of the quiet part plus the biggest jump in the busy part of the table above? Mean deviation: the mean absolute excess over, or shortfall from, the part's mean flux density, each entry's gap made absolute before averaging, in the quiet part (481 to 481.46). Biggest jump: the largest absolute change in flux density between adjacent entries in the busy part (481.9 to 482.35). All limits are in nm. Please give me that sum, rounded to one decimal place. 1.0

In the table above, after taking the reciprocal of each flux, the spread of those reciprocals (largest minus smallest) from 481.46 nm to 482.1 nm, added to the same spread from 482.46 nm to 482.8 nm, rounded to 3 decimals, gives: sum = 0.006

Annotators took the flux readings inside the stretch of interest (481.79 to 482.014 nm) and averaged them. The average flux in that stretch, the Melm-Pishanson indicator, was 16.7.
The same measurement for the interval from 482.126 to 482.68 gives 16.2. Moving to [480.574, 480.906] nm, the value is 17.7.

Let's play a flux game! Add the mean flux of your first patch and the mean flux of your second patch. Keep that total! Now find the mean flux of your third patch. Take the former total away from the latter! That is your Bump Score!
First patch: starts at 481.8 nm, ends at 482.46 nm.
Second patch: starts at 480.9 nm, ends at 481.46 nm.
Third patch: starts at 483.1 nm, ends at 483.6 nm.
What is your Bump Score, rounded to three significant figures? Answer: -17.3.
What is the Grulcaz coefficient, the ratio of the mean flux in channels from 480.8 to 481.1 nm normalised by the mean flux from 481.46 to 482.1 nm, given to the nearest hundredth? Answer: 1.02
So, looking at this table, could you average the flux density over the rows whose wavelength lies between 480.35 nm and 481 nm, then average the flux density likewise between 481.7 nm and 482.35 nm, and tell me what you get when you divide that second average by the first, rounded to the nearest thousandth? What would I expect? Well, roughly 0.970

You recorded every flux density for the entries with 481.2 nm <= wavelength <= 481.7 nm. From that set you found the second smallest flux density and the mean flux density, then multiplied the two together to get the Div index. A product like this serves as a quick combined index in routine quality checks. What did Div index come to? 267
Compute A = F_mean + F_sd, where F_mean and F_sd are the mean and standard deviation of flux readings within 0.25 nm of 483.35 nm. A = 16.1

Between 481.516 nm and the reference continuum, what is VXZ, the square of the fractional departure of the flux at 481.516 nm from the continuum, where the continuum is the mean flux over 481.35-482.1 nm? 0.0002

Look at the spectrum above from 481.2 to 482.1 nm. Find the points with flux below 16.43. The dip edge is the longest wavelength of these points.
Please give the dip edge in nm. 481.737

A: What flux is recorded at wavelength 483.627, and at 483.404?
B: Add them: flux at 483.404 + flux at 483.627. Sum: 31.2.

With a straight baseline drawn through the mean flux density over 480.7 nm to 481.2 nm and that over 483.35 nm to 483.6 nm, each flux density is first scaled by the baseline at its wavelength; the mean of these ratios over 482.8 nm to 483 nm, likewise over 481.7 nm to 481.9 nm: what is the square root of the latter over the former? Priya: 0.96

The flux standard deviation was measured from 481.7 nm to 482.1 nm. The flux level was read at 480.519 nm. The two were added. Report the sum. 17.6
